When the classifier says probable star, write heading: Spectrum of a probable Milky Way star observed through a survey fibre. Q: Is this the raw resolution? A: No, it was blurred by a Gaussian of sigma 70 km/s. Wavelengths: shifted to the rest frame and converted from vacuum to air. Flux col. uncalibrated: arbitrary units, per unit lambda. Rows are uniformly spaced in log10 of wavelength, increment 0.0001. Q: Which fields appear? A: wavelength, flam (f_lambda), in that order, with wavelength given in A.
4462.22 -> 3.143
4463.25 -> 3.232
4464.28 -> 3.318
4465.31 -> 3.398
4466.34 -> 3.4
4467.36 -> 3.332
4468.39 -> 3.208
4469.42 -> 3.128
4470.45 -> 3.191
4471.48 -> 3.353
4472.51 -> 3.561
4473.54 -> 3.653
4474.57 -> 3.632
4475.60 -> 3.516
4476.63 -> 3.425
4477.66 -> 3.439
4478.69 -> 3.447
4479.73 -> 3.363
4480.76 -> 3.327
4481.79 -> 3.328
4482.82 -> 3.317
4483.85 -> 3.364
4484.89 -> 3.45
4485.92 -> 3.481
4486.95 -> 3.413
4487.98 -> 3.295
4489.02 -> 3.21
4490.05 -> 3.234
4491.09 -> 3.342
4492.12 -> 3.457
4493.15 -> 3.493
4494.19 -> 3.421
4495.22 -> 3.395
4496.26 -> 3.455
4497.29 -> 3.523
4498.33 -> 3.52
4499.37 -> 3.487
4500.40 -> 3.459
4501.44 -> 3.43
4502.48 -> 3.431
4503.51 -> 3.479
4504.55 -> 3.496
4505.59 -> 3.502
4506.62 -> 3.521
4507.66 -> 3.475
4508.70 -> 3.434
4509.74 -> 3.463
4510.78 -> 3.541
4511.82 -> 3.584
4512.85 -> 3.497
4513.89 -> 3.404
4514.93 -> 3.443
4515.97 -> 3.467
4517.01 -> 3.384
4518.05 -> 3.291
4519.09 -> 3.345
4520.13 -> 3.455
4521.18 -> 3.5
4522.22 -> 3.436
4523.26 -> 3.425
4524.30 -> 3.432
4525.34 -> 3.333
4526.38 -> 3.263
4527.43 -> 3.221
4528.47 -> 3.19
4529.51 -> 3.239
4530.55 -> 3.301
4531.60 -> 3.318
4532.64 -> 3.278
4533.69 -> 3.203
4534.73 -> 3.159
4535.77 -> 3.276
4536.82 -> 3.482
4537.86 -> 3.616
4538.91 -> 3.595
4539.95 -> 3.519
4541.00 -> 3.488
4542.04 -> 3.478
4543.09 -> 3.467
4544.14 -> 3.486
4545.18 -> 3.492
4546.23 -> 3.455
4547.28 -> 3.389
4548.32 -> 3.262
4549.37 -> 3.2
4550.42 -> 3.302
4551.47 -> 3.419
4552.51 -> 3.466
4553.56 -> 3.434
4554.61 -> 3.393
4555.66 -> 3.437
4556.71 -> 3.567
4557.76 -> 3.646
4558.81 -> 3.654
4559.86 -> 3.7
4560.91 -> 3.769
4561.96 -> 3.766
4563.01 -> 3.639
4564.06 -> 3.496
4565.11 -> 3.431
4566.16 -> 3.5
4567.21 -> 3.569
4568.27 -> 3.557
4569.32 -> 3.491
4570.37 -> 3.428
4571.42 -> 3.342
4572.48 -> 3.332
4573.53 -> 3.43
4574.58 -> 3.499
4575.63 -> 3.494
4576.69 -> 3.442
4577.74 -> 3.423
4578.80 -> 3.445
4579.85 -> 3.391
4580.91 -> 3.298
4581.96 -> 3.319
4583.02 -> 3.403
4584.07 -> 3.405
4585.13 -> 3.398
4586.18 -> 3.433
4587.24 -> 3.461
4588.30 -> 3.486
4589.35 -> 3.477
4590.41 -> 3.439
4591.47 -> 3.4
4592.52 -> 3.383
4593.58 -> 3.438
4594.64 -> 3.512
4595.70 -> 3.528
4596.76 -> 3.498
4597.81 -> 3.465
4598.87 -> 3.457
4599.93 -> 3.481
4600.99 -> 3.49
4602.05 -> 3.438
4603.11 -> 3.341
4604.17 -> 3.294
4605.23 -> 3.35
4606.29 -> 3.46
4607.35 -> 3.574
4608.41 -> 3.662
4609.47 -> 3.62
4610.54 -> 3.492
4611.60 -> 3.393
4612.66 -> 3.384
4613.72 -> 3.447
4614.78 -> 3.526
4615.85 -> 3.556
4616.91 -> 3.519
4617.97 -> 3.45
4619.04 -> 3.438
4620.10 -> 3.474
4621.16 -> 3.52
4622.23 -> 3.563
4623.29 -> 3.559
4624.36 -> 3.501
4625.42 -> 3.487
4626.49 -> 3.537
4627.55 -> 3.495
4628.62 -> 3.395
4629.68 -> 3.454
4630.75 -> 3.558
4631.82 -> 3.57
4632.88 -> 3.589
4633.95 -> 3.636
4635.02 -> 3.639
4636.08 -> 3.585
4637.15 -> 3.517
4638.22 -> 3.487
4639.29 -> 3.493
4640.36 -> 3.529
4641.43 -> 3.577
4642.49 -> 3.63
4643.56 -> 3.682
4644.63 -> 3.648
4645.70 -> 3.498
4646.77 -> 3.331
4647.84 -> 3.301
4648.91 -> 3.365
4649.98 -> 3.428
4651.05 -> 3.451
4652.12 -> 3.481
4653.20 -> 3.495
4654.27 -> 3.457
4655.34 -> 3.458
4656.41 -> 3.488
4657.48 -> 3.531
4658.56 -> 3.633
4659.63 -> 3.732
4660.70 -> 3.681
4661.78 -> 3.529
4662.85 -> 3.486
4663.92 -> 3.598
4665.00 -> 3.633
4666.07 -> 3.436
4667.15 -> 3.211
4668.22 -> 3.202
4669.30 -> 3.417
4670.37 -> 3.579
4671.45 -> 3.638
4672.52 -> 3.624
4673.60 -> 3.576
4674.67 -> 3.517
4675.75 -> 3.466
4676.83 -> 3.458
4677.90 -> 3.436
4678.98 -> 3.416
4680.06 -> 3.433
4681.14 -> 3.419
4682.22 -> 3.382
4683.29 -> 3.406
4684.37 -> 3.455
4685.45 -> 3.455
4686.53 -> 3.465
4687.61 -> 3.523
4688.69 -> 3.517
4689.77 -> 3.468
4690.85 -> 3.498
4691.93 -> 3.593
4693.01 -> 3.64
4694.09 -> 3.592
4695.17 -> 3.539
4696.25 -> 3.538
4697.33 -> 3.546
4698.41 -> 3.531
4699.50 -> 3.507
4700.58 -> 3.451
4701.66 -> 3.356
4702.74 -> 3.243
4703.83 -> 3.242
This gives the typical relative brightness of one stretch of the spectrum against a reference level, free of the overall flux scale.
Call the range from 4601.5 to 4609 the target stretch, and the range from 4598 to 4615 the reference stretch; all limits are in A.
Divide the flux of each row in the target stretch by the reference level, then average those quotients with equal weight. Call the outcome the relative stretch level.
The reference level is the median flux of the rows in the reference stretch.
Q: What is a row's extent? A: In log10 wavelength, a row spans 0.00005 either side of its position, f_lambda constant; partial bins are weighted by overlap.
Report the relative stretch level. 1.00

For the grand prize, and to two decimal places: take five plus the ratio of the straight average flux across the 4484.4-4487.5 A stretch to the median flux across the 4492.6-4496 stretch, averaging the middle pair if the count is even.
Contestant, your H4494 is 6.01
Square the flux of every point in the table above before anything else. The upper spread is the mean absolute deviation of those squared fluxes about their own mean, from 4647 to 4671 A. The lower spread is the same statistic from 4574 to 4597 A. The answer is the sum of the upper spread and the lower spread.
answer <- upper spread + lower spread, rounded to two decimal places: 1.00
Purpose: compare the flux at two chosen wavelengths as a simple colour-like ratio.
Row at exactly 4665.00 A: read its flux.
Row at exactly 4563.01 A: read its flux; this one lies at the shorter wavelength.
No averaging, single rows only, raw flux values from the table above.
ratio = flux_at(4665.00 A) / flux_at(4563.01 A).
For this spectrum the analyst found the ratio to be 1.00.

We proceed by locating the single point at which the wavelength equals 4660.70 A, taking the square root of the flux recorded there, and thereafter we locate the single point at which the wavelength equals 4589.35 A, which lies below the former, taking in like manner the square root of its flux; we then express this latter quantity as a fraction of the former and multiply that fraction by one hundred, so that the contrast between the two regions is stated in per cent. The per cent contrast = 97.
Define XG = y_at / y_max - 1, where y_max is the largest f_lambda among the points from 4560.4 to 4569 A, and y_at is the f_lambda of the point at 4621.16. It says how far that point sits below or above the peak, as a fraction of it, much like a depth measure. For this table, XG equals -0.066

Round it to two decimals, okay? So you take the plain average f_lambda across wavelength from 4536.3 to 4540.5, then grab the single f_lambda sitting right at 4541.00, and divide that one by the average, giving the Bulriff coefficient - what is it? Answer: 0.98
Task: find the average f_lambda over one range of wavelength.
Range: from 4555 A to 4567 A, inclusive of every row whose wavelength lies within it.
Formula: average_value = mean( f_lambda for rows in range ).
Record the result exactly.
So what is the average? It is 3.60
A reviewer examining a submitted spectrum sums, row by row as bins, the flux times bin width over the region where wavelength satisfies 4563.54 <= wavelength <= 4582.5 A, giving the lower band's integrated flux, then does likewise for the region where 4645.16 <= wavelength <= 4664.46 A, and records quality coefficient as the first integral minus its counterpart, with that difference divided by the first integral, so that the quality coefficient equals -0.035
